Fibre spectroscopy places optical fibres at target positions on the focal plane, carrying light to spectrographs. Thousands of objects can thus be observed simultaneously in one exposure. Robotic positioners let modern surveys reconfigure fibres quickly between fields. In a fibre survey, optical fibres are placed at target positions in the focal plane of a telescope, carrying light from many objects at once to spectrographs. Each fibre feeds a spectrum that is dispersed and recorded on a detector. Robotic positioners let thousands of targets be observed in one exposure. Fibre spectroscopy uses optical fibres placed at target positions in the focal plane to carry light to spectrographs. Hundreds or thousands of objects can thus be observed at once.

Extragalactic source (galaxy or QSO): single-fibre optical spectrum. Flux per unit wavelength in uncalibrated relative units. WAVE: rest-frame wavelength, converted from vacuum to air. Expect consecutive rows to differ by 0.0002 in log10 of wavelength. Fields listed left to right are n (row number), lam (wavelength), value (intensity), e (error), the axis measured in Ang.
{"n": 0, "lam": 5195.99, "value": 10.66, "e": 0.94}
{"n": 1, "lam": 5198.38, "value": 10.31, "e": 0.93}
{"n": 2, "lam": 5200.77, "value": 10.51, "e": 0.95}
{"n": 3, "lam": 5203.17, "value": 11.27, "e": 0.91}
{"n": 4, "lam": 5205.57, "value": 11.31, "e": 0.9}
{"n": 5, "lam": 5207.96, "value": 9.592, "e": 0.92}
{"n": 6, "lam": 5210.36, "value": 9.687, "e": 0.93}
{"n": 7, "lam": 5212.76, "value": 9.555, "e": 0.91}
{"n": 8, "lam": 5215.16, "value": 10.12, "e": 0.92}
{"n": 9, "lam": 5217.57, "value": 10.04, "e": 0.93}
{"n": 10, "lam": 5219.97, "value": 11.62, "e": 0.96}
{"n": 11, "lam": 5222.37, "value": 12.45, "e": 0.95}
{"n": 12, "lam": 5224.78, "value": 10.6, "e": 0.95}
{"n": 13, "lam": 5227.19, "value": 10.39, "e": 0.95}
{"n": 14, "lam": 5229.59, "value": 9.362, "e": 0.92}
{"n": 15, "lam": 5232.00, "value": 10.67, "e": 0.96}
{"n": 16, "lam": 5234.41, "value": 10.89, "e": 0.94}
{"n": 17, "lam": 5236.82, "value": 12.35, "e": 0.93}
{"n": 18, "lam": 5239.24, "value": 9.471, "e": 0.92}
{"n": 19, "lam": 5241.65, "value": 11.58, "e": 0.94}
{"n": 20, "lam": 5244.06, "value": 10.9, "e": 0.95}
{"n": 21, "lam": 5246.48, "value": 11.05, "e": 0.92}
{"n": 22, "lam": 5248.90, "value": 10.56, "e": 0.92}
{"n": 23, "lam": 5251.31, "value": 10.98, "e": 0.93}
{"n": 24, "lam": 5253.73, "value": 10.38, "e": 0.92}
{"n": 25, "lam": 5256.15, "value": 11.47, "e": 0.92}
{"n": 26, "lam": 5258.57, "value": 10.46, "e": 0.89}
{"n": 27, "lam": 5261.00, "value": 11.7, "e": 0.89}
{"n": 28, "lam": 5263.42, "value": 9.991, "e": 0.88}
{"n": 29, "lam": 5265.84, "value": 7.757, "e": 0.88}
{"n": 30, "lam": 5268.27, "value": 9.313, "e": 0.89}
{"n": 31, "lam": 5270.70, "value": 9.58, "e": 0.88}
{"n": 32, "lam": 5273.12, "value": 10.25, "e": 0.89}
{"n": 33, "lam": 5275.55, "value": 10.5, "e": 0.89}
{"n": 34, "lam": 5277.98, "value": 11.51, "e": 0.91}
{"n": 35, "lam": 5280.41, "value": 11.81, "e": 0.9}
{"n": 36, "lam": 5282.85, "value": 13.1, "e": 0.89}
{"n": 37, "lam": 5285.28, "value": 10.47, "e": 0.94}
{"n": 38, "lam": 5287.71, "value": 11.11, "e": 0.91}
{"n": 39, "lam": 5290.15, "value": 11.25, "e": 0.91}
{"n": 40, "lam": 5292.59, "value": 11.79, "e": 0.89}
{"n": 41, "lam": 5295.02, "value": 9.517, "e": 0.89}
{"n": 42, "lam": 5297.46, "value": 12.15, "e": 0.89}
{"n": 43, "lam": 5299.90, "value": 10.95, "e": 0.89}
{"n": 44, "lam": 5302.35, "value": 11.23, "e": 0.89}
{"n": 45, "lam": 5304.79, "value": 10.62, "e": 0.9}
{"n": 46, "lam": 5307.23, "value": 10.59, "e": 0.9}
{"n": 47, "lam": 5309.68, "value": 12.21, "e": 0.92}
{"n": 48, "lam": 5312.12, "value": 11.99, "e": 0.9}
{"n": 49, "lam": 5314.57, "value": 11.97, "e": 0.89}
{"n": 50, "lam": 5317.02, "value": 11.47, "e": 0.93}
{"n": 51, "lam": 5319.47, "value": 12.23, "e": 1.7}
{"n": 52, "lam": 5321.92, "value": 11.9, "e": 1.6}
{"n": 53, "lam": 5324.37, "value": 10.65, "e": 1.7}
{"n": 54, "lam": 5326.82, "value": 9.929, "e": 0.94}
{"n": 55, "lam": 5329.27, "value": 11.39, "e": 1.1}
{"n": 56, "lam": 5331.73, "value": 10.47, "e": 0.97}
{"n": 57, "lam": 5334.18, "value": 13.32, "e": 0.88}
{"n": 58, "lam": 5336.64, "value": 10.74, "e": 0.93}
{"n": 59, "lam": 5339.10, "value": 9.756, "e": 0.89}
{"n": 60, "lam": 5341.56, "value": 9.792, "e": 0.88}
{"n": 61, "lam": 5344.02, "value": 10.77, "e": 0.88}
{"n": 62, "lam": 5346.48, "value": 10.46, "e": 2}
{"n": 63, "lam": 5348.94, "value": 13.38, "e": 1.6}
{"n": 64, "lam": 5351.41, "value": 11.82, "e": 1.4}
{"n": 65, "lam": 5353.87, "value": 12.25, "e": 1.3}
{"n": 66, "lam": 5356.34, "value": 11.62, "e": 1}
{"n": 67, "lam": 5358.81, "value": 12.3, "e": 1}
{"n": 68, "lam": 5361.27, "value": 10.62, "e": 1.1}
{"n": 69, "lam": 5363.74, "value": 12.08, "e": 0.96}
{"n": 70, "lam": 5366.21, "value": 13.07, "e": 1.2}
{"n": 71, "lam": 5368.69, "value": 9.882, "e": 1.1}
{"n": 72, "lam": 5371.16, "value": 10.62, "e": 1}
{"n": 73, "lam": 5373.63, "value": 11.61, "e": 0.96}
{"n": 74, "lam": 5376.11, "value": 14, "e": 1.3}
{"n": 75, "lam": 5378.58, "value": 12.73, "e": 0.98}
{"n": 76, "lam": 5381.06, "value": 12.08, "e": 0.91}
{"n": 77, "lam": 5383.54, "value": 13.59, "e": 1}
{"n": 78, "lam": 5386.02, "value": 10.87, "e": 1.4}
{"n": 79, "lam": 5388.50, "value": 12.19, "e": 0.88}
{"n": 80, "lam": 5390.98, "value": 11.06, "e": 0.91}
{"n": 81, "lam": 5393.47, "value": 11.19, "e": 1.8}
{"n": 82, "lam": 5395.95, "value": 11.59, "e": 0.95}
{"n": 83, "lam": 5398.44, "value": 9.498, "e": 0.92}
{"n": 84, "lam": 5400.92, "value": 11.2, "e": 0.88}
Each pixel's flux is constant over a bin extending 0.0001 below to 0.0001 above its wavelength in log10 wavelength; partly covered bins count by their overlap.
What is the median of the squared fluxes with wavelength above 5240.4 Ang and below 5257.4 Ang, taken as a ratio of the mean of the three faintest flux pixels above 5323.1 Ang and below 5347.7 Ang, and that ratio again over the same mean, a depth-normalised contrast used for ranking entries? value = 1.25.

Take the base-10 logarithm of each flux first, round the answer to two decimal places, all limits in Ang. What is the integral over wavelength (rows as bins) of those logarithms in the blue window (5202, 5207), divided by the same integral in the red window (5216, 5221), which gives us 1.02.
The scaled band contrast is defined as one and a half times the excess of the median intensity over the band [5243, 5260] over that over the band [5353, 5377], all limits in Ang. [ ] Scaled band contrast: -1.4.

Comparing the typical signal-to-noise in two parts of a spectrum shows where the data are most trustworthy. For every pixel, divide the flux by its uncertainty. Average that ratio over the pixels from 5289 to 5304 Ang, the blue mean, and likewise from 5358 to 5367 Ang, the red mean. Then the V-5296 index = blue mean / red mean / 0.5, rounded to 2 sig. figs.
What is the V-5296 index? 2.2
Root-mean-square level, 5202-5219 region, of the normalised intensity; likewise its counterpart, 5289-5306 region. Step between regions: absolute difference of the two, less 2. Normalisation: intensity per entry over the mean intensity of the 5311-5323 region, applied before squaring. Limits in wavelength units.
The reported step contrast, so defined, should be -1.93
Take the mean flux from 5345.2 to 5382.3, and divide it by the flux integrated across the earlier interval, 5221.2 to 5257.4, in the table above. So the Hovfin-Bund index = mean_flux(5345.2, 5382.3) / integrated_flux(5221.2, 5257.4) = 0.0302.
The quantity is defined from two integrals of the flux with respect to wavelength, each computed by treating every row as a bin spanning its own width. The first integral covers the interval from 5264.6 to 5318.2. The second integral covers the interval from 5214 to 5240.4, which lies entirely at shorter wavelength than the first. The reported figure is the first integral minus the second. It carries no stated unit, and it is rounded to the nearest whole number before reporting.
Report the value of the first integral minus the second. 304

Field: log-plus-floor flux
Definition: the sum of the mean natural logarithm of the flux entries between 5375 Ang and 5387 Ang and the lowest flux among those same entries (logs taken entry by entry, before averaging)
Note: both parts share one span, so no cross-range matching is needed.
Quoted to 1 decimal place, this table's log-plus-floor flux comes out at 13.4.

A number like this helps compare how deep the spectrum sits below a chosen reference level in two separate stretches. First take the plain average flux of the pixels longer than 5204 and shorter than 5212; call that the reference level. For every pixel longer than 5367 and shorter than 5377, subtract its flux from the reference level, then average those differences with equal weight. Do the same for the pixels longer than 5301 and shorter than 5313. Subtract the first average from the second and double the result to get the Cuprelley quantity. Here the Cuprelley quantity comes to 0.4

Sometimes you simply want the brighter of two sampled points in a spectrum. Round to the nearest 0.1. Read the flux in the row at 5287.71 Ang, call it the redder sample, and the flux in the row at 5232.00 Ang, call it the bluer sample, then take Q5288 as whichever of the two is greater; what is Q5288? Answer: 11.1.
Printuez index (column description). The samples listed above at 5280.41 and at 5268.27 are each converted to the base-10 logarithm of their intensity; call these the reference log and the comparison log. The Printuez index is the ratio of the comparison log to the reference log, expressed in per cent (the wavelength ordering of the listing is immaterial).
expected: 90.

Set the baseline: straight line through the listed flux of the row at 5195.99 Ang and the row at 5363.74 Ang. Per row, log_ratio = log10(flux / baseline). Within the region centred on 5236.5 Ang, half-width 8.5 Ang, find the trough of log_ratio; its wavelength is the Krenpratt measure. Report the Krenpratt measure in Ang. 5229.59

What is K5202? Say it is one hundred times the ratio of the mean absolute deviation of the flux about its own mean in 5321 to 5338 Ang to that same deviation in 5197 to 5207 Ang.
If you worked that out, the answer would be 195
